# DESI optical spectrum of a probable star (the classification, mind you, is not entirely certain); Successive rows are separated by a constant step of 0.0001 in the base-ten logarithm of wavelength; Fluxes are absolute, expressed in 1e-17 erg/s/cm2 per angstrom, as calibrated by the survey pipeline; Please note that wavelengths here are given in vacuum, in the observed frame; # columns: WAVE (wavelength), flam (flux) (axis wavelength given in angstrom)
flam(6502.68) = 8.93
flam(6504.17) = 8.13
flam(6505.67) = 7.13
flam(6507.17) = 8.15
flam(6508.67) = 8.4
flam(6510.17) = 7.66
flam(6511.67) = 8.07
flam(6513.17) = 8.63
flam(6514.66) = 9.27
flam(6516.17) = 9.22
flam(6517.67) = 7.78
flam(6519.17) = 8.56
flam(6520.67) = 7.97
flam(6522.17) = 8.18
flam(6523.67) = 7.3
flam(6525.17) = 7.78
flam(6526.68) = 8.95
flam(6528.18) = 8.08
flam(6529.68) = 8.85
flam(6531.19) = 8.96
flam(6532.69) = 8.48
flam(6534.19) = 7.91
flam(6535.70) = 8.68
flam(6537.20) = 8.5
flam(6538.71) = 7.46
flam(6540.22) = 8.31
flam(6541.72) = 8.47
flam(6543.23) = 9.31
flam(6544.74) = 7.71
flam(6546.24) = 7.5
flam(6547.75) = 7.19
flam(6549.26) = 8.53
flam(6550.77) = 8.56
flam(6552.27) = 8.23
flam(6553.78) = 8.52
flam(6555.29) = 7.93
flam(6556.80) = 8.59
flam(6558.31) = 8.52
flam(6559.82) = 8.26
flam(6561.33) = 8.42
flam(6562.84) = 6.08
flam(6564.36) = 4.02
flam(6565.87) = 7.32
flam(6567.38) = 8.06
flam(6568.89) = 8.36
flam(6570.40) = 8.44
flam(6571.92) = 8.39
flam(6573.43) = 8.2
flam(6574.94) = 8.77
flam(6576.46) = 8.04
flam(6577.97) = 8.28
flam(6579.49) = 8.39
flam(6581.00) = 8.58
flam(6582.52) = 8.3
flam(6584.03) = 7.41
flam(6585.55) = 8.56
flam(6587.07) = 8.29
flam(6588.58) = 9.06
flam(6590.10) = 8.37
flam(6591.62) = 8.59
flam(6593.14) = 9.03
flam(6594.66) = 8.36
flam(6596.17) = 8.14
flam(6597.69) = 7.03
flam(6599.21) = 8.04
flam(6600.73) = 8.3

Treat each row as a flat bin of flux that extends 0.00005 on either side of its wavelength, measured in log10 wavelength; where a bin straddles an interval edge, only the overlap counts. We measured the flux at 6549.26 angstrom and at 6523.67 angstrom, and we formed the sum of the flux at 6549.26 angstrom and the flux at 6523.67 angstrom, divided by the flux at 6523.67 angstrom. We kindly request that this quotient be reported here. 2.17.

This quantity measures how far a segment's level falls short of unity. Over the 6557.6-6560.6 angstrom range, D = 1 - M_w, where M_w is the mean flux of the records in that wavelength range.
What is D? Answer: -7.4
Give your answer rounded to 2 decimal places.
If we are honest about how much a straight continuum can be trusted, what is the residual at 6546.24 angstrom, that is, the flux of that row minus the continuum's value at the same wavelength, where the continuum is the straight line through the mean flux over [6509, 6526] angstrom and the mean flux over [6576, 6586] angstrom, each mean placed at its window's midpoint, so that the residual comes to -0.72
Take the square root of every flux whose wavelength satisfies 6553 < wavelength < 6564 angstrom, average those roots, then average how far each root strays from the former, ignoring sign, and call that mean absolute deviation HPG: 0.11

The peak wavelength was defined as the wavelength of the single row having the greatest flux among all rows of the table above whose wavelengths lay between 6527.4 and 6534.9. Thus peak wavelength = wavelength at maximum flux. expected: 6531.19 angstrom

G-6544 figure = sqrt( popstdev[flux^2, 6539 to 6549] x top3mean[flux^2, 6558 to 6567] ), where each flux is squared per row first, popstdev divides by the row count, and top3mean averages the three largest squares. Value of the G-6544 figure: 29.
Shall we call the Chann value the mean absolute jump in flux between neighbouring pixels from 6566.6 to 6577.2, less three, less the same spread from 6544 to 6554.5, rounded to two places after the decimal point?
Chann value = -3.10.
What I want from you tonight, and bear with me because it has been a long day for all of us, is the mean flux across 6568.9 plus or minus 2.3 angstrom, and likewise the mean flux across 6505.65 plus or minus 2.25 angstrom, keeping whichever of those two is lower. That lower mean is 7.8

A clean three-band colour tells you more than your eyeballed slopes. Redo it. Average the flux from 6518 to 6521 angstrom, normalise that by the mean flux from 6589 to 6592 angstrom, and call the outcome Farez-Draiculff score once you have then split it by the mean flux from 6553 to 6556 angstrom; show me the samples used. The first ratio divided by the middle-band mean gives 0.118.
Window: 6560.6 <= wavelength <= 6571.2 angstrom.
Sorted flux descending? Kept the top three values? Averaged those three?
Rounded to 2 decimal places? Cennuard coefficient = 8.41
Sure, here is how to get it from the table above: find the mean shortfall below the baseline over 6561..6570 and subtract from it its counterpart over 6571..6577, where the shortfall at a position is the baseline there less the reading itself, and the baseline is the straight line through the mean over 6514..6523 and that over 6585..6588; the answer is 1.3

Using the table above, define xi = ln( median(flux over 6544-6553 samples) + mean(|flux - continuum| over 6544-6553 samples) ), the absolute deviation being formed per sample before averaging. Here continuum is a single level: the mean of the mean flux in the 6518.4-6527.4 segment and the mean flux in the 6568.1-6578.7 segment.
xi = 2.14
